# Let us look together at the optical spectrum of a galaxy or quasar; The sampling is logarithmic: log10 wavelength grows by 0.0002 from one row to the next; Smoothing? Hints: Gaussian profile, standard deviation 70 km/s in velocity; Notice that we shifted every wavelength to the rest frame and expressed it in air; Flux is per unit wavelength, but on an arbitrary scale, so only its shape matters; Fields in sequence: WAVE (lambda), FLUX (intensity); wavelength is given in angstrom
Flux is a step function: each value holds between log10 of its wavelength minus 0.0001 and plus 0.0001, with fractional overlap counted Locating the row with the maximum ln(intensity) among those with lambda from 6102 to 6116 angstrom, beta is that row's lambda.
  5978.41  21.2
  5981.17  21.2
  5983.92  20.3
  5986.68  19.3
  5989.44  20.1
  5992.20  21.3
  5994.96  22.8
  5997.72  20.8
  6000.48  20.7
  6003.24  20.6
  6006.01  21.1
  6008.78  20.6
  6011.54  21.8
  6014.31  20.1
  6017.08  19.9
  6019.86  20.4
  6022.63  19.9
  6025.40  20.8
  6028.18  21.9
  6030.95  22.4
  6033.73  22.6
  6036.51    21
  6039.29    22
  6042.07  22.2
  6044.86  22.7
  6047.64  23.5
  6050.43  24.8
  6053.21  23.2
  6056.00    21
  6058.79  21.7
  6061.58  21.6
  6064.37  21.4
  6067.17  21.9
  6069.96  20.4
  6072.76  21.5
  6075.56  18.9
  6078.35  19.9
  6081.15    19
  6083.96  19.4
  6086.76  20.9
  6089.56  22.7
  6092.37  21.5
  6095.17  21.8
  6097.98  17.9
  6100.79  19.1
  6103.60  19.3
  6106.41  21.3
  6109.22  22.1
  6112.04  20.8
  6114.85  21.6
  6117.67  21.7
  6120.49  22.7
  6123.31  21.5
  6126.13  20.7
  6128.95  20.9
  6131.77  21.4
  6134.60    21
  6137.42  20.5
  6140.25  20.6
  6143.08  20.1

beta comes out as 6109.22 angstrom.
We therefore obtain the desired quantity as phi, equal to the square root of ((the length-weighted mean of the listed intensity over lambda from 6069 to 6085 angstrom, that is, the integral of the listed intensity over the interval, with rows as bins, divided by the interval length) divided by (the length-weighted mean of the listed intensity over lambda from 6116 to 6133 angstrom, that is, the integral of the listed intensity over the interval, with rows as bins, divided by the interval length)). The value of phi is 0.96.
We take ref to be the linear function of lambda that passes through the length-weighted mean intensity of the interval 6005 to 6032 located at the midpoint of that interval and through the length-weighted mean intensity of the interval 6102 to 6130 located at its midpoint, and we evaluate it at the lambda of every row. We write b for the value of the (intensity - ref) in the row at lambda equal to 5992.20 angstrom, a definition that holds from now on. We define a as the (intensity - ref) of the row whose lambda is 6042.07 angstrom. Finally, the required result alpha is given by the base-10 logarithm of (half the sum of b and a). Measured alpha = -0.1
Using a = 1.2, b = 0.5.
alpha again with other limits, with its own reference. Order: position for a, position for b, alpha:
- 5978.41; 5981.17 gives -0.3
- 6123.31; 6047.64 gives 0.1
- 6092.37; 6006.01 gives -0.5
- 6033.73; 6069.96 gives -0.3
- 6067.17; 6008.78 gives -0.5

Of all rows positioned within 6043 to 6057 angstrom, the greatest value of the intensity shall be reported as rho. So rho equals 24.8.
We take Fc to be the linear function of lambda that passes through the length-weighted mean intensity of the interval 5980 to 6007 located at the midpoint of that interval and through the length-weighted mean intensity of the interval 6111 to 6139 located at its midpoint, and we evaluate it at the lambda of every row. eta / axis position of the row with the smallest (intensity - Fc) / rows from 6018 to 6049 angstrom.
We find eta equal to 6022.63 angstrom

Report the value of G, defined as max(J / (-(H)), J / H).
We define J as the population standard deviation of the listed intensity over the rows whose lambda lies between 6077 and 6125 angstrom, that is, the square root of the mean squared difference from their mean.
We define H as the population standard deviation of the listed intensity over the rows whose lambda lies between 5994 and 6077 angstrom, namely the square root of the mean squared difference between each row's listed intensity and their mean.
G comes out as 1.13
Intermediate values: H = 1.2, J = 1.4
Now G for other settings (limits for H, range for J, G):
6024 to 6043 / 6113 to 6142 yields 0.99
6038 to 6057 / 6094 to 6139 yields 1.05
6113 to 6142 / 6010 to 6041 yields 1.53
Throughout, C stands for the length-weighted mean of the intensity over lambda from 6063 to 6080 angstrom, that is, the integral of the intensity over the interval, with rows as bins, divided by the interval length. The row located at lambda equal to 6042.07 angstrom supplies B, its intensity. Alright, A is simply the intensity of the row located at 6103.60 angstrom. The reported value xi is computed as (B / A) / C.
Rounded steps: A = 19.3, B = 22.2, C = 20.6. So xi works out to 0.0557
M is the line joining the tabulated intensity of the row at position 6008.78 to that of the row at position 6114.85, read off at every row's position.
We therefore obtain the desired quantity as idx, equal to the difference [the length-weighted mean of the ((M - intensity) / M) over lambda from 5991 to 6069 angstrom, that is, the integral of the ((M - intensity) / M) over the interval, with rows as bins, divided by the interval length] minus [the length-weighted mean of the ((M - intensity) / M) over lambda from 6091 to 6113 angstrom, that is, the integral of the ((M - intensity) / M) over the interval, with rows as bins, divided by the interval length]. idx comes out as -0.085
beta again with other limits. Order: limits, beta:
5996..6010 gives 6006.01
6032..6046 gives 6044.86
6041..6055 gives 6050.43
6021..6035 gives 6033.73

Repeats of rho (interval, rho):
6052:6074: 23.2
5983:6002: 22.8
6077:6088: 20.9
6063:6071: 21.9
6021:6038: 22.6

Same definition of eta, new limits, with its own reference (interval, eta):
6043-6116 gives 6097.98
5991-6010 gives 6008.78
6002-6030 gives 6022.63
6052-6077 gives 6075.56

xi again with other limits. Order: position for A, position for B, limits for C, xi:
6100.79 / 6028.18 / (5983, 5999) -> 0.0552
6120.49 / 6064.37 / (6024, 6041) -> 0.0433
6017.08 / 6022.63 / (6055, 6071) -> 0.0468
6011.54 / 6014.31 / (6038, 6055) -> 0.0400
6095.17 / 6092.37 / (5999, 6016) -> 0.0474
